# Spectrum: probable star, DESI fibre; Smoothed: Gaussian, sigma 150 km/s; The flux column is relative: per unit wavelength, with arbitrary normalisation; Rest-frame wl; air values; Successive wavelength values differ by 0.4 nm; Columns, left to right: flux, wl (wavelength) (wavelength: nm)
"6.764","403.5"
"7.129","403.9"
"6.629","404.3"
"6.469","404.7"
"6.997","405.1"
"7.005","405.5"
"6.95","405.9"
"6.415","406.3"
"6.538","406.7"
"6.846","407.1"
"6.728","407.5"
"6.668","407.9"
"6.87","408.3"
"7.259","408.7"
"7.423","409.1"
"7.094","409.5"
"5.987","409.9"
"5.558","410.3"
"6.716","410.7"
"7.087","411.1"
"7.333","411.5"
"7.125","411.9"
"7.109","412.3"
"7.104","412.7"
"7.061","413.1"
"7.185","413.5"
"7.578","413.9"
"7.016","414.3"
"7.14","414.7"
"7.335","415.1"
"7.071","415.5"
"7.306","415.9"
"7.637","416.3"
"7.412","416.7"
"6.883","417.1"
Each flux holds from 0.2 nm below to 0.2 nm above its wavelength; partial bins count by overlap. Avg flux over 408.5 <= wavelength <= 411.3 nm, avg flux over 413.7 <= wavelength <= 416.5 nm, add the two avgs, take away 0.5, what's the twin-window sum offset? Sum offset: 13.5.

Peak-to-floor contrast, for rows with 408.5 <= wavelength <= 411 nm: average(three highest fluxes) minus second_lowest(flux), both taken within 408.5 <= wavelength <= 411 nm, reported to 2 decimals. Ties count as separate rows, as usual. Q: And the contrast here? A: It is 1.27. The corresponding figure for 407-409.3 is 0.46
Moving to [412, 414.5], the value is 0.23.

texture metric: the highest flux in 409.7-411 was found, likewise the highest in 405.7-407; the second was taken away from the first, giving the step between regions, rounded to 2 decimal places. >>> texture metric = -0.23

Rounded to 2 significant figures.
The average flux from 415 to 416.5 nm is 7.3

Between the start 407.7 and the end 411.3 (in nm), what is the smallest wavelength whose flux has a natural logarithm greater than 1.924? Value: 408.3 nm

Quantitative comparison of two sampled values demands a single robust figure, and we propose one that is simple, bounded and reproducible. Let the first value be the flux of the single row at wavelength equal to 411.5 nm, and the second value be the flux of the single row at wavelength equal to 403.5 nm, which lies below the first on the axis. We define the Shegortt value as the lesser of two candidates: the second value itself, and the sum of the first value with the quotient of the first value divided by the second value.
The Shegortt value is 6.8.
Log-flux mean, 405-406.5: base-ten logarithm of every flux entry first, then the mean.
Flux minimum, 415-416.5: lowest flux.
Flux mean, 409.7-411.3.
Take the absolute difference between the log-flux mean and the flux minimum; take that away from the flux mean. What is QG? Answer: 0.10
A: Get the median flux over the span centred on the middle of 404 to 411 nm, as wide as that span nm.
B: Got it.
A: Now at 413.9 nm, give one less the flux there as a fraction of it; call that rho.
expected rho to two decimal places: -0.13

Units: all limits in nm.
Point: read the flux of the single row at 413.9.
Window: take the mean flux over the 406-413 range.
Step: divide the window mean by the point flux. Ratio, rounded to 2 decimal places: 0.90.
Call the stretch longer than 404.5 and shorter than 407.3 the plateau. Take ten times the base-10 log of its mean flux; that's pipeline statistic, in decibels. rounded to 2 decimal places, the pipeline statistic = 8.29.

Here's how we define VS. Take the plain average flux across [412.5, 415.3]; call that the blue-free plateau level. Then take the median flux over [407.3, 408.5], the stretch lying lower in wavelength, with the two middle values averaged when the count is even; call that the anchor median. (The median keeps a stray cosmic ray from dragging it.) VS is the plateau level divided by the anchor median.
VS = 1.07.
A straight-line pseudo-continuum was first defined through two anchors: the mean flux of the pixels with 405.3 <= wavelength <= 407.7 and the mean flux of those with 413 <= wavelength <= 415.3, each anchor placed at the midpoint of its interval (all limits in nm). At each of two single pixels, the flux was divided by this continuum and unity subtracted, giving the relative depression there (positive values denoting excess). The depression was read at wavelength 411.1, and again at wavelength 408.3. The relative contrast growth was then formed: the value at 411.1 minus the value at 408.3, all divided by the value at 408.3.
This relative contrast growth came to 4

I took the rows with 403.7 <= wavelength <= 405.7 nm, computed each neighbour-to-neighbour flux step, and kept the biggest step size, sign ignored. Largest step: 0.53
